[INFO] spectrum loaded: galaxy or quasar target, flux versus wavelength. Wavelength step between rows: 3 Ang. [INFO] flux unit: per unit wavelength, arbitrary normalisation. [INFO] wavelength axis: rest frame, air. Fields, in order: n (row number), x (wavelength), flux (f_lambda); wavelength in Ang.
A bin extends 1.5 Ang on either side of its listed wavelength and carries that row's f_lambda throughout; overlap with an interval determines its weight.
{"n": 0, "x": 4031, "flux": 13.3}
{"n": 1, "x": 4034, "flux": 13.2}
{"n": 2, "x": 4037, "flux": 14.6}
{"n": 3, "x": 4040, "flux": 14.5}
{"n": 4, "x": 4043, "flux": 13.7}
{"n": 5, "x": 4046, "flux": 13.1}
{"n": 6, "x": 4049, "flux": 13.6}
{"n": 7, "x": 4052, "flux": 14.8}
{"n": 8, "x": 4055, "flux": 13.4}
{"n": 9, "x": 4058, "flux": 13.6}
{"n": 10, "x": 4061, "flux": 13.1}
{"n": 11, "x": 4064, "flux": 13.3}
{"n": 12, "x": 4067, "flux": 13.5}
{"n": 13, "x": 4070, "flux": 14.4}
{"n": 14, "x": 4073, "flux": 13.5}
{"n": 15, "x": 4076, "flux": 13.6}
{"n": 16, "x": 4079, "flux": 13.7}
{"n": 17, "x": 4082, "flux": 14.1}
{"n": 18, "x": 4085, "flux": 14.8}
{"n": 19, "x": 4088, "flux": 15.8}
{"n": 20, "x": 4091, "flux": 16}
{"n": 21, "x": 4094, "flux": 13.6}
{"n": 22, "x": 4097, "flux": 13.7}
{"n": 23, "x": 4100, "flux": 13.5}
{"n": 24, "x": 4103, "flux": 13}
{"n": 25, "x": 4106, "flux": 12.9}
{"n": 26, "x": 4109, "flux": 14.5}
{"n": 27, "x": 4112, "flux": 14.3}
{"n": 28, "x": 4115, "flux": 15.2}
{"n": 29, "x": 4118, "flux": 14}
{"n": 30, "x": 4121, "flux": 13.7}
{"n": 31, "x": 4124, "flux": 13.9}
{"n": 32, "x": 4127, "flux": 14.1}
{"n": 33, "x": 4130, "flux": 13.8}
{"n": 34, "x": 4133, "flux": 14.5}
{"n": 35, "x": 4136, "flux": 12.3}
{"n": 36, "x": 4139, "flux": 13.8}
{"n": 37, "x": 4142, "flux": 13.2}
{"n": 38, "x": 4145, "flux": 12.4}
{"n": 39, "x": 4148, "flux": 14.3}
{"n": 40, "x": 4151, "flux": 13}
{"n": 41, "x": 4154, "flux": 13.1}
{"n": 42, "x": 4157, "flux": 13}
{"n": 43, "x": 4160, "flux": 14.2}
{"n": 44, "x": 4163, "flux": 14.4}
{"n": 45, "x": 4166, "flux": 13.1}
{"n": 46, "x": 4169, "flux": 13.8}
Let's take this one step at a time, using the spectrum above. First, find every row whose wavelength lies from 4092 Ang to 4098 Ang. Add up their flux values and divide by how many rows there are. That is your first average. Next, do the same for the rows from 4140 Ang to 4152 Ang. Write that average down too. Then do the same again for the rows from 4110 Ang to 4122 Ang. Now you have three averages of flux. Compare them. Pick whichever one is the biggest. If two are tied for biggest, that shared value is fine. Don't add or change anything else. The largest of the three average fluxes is 14.3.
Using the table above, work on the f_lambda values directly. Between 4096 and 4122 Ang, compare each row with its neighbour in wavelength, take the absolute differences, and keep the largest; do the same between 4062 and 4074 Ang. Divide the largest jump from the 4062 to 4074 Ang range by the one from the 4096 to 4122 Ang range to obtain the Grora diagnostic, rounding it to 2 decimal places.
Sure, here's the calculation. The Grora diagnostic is 0.56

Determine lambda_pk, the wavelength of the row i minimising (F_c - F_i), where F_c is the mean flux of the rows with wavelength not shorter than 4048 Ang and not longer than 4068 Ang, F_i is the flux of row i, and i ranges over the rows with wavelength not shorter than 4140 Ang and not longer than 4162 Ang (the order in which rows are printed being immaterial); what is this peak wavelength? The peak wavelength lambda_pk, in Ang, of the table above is 4148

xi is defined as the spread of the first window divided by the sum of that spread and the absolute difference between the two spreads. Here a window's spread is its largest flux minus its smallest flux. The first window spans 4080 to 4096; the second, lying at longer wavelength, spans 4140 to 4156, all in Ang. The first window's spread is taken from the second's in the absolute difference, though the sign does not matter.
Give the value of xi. 0.83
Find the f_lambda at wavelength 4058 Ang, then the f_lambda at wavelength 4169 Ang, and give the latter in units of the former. 1.01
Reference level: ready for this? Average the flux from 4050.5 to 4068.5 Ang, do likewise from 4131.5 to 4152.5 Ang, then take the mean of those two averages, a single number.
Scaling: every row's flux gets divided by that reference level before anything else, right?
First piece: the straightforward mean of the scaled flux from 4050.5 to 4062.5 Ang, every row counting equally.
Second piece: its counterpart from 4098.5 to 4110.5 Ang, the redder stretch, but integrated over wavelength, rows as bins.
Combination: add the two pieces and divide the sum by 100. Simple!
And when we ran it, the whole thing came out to 0.130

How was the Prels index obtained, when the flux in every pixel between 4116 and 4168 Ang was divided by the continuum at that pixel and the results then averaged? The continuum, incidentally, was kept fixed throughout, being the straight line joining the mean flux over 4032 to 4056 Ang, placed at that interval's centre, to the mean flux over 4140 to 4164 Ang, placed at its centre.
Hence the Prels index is 1.01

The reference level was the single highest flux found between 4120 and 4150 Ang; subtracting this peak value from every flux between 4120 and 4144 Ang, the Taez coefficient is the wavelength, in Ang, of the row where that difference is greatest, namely 4133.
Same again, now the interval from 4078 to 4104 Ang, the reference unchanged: 4091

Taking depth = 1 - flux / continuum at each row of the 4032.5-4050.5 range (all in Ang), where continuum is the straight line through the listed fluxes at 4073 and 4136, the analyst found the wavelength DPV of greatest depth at 4034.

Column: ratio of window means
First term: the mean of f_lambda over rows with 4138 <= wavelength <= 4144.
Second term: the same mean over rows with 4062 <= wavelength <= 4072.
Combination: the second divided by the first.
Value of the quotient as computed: 1.02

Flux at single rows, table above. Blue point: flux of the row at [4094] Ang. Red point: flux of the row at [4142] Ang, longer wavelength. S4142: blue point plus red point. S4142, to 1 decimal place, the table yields 26.8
